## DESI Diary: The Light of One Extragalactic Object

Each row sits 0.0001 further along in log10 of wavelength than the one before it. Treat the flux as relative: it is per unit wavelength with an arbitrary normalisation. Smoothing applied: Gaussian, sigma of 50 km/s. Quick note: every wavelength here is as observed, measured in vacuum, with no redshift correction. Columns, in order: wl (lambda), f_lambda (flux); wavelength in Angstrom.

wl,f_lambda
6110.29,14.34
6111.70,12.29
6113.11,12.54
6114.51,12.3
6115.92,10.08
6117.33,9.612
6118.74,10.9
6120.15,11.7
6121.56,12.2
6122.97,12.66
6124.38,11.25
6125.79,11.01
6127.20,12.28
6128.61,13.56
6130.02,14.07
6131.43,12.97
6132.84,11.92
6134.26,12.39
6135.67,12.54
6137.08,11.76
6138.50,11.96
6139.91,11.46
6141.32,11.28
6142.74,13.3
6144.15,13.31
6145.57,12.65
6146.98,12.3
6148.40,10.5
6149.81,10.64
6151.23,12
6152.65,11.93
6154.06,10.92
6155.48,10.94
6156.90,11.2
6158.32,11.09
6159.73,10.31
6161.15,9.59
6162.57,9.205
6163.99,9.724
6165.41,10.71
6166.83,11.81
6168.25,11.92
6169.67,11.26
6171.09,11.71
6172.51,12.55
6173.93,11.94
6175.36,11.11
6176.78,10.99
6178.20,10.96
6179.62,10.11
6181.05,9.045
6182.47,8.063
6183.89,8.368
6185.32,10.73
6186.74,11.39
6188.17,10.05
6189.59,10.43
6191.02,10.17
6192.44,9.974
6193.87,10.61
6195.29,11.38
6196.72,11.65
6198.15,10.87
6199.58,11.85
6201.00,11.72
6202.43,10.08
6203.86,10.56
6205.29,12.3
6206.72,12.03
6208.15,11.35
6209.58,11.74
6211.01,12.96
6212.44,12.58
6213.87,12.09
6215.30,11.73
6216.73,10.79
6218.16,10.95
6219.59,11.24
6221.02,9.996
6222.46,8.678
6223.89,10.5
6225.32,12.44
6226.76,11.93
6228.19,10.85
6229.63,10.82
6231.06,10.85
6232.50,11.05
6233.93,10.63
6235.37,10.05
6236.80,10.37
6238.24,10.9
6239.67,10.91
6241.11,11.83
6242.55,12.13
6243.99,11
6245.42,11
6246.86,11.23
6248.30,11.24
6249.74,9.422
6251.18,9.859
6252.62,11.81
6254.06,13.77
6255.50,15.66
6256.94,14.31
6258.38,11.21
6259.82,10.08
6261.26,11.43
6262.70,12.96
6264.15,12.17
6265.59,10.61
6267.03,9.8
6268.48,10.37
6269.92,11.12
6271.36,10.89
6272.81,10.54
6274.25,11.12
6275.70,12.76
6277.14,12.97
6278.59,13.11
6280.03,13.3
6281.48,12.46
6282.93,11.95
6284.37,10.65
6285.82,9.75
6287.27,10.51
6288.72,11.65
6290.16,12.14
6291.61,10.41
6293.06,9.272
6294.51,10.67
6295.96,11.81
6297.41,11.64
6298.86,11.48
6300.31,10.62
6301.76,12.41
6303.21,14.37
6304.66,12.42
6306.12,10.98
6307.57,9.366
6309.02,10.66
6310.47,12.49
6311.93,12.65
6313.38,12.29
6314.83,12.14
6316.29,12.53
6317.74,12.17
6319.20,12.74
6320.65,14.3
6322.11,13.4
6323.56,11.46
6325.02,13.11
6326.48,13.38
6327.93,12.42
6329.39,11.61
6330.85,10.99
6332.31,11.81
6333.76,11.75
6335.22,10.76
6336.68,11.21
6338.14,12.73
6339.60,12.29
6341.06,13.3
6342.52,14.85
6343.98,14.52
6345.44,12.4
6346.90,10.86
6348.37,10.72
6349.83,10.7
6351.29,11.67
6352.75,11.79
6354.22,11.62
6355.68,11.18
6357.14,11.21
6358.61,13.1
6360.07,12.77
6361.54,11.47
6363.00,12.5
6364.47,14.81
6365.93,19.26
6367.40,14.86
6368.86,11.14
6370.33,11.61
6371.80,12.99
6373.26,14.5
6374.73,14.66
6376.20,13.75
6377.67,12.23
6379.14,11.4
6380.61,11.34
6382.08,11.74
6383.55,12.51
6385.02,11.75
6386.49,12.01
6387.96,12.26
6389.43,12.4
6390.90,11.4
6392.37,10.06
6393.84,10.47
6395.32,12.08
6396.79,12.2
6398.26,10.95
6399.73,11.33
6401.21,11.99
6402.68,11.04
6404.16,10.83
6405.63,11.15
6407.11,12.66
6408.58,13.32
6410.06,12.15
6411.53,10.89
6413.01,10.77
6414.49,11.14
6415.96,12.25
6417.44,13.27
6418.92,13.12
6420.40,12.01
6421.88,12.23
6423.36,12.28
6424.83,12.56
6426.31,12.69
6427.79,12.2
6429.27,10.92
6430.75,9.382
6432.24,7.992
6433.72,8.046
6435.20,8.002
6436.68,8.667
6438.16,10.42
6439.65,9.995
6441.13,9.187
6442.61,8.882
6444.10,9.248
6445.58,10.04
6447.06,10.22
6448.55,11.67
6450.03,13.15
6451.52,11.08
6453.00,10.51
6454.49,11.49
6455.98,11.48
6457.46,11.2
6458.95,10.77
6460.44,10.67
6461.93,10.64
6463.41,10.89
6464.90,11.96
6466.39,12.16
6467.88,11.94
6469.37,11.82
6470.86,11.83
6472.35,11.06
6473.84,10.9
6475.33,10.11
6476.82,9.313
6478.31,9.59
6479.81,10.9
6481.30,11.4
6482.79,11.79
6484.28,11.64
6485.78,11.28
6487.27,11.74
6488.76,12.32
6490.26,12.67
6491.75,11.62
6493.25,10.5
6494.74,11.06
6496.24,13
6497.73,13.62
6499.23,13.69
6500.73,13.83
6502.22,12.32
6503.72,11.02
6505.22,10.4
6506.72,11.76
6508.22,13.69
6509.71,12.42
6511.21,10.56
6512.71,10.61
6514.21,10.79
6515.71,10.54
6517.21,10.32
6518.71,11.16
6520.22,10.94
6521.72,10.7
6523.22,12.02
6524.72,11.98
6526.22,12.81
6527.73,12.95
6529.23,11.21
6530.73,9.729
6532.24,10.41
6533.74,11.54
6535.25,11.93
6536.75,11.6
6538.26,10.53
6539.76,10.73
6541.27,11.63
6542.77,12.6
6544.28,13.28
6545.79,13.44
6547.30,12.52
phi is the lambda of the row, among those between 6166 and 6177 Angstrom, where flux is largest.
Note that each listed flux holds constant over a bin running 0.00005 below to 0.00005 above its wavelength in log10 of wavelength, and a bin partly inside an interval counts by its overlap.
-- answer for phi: 6172.51 Angstrom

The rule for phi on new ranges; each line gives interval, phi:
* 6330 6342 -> 6341.06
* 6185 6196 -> 6186.74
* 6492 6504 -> 6500.73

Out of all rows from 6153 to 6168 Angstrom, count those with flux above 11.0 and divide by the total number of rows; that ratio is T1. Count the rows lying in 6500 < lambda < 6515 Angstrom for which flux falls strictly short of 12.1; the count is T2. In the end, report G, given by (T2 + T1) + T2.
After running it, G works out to 12.3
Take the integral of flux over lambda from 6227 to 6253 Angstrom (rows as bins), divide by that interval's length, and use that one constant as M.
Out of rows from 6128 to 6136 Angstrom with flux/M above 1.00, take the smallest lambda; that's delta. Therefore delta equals 6128.61 Angstrom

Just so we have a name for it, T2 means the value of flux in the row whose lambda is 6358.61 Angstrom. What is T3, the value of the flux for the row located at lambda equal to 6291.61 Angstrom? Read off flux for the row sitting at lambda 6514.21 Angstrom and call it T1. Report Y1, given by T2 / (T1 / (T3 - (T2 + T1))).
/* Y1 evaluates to -16.4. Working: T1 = 10.79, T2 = 13.1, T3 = 10.41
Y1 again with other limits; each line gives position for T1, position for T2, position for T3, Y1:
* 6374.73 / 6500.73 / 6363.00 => -15.1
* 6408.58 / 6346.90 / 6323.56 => -10.4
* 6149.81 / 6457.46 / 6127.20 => -10.1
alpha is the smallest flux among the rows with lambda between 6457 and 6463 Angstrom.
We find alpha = 10.64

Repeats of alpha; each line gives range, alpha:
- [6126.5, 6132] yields 12.28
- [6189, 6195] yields 9.974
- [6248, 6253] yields 9.422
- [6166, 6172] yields 11.26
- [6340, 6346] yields 12.4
